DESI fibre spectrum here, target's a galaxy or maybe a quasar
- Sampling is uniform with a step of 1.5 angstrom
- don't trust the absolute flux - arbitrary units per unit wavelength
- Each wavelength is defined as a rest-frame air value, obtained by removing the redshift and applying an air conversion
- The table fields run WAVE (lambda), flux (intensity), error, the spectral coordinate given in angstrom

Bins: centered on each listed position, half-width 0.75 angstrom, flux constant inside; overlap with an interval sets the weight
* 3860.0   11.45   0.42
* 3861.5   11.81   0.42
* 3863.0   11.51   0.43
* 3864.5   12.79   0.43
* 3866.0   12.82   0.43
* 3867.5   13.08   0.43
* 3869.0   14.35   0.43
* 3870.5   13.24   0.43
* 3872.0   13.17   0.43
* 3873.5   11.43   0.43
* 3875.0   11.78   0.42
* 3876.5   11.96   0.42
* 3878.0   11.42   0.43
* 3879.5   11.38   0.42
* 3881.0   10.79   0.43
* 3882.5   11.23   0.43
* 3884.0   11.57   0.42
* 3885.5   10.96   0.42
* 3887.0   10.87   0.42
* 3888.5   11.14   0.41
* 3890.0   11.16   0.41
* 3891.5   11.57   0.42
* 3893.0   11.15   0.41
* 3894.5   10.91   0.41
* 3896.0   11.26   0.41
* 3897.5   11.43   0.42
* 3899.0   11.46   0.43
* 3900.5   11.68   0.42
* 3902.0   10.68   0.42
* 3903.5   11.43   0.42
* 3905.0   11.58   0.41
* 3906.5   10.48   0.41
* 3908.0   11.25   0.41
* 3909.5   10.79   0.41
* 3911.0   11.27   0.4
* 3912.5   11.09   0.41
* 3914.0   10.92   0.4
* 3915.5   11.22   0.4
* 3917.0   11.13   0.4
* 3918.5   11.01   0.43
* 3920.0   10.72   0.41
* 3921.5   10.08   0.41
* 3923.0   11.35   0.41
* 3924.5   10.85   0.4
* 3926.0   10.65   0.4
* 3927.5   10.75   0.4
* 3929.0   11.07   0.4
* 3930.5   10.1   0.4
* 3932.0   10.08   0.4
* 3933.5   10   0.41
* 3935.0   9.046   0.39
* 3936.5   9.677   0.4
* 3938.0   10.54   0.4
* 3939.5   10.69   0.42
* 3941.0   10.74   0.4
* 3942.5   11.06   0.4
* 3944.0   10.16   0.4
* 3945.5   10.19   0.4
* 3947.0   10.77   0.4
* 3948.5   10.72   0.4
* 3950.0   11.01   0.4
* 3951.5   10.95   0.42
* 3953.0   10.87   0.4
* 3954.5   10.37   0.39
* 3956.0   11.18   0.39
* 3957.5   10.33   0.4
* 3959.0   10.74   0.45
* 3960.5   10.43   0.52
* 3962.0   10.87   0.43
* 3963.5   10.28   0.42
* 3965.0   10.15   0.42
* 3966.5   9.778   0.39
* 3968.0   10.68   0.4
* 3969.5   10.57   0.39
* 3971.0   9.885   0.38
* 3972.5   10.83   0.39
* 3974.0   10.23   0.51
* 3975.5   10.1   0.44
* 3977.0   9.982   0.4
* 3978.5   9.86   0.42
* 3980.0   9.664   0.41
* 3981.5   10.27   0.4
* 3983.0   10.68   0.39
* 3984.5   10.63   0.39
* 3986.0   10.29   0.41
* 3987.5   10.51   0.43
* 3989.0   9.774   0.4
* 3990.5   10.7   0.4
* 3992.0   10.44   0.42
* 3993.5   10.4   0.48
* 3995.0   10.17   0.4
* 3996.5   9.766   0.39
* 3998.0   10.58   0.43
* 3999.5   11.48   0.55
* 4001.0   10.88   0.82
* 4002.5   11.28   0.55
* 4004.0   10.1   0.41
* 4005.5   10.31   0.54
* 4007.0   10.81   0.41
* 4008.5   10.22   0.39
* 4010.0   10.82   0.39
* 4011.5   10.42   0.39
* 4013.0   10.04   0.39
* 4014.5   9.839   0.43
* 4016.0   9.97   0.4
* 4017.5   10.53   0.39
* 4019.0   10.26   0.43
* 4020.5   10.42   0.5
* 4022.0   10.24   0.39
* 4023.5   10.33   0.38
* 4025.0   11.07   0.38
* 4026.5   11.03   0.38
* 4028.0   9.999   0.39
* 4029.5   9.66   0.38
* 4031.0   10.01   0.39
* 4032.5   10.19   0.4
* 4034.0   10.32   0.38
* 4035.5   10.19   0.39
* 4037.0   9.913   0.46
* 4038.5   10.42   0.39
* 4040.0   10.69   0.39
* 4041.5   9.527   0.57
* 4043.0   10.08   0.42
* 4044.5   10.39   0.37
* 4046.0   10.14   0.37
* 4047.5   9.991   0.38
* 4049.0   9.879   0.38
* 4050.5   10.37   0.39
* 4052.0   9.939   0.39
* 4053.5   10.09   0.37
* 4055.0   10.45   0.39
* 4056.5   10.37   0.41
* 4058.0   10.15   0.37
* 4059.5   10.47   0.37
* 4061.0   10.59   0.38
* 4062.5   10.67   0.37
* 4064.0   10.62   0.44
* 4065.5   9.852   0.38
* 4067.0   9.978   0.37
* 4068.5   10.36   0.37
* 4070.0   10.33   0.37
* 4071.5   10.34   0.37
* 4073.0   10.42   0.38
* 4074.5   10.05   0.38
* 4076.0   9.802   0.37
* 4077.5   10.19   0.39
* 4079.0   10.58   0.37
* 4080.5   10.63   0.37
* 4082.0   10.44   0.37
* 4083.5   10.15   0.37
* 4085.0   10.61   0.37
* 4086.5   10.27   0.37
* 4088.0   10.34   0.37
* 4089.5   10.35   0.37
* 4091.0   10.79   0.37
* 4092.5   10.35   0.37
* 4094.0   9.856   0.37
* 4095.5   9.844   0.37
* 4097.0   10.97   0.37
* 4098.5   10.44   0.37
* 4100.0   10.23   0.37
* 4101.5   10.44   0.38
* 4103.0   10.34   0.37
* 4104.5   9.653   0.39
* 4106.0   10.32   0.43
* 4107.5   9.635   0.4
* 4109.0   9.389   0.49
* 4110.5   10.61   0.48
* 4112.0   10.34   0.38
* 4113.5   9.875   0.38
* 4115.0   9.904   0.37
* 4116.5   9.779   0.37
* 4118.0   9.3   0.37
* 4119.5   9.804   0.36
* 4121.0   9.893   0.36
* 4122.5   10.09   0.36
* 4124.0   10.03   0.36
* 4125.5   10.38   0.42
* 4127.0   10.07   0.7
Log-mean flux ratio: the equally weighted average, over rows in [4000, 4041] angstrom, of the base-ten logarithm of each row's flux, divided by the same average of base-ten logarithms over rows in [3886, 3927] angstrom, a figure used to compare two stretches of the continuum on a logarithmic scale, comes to 0.97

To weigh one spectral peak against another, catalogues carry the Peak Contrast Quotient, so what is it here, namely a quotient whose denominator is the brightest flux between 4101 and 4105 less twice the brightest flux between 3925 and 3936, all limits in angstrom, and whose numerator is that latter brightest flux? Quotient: -0.946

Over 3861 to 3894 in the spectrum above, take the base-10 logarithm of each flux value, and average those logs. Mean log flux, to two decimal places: 1.07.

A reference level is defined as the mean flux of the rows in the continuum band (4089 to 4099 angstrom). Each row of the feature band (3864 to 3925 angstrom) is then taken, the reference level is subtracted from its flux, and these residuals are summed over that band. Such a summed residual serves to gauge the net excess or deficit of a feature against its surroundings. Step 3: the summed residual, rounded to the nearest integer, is 45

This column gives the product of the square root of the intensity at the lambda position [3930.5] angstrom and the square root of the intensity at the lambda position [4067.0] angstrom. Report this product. 10.0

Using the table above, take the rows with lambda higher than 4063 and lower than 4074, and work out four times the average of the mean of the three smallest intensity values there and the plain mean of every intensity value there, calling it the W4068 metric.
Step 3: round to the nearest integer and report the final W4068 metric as 41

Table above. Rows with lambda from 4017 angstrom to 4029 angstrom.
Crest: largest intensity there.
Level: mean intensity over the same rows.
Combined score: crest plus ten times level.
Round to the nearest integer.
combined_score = 116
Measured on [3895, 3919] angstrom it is 123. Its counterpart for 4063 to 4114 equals 113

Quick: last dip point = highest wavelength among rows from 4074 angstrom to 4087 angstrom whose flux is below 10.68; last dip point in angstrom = 4086.5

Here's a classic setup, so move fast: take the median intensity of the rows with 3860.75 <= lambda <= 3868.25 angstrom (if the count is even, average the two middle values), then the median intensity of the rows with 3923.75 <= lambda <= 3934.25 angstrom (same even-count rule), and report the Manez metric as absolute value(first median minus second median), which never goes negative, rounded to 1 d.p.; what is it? 2.1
